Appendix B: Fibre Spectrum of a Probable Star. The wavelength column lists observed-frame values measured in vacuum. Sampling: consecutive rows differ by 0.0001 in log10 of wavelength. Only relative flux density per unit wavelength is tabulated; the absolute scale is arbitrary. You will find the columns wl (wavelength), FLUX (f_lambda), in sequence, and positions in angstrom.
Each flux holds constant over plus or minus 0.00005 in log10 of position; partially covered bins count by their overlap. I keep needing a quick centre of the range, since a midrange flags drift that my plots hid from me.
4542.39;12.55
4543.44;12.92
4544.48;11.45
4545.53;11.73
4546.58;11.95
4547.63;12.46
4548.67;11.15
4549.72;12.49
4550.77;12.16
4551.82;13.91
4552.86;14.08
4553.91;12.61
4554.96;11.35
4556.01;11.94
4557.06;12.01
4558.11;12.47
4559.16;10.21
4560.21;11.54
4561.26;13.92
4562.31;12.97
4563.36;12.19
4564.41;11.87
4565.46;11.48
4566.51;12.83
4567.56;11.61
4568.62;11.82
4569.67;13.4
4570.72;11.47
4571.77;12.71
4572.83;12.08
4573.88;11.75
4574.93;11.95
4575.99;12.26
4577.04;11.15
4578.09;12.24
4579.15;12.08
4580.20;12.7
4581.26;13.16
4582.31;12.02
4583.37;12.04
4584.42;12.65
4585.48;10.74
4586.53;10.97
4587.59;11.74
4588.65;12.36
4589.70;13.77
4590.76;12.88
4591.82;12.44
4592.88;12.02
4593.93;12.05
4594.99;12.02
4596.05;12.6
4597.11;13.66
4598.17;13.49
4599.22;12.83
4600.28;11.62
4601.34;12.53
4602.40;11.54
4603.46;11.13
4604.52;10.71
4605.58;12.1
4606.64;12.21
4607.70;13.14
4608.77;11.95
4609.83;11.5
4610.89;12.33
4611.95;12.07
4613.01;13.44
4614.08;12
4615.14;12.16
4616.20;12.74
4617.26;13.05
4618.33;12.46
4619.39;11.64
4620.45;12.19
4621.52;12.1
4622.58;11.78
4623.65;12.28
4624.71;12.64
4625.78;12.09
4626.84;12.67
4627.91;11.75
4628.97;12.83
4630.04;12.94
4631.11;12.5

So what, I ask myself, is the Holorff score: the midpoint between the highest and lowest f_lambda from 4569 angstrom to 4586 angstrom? 12.1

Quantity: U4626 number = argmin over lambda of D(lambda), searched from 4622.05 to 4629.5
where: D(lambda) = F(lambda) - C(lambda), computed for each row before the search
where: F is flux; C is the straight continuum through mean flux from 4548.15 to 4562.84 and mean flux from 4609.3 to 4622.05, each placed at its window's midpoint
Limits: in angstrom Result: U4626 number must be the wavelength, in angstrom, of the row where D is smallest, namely 4627.91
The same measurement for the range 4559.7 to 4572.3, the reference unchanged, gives 4570.72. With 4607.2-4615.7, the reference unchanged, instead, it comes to 4609.83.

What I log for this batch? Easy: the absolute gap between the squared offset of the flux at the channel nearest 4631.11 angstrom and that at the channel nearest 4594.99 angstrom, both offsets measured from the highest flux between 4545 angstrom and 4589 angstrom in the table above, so 1.7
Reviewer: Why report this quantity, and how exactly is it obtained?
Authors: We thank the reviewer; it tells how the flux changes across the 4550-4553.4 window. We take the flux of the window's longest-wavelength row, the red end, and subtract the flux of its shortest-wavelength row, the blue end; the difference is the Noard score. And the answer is 1.9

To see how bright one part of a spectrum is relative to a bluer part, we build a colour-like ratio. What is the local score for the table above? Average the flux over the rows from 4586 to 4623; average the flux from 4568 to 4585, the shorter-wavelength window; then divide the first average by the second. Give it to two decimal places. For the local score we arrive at 1.00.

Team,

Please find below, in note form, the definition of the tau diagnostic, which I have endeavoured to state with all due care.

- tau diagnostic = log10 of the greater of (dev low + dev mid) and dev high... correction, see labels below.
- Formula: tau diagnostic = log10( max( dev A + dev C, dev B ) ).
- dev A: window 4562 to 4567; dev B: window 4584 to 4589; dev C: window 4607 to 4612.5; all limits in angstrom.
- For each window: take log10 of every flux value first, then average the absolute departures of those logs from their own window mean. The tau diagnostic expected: -1.48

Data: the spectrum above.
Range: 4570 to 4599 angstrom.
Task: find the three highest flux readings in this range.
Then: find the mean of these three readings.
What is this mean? 13.6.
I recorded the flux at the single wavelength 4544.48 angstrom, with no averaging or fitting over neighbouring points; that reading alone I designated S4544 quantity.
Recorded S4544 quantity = 11.45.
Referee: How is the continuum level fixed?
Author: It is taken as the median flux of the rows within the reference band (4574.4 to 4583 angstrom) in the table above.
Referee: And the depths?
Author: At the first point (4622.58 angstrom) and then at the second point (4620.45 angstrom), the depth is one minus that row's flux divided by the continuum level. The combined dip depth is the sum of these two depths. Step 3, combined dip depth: 0.03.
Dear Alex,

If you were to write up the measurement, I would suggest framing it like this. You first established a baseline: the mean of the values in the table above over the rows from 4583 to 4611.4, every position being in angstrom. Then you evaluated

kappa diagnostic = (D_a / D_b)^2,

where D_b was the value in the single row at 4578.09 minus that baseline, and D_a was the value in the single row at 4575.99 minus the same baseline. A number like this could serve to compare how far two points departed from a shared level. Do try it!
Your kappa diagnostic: 1.9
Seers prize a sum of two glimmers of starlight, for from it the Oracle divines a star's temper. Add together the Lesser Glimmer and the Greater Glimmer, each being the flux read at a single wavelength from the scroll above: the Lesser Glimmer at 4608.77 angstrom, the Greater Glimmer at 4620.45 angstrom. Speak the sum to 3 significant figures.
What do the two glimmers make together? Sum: 24.1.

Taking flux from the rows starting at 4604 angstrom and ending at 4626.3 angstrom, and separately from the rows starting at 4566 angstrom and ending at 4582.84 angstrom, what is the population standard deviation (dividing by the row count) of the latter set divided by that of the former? 1.03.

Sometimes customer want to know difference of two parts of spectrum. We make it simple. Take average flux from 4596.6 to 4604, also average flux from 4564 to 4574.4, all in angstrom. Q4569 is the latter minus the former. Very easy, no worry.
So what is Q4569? -0.30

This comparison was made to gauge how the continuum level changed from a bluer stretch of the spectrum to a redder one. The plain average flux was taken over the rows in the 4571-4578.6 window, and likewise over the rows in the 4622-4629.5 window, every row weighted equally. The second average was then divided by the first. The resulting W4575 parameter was 1.02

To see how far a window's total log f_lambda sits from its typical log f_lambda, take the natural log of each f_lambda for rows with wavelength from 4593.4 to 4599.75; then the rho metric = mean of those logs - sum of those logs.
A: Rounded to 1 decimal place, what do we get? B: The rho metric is -12.7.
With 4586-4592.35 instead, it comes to -12.6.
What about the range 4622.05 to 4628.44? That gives -12.5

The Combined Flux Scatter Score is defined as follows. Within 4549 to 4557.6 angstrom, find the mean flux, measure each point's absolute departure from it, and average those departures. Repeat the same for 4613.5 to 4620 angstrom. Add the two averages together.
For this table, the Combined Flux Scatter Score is 1.13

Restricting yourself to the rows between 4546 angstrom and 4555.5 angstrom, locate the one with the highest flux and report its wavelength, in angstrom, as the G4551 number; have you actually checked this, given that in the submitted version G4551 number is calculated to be 4552.86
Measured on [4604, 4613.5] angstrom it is 4613.01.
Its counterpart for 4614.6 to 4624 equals 4617.26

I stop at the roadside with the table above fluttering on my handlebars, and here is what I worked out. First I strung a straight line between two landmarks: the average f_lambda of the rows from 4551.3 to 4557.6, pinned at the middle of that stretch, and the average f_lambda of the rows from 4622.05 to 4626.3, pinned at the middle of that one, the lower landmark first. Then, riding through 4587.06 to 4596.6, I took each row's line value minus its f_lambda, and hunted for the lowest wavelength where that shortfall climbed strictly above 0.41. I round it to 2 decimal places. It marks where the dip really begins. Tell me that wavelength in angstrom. 4587.59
